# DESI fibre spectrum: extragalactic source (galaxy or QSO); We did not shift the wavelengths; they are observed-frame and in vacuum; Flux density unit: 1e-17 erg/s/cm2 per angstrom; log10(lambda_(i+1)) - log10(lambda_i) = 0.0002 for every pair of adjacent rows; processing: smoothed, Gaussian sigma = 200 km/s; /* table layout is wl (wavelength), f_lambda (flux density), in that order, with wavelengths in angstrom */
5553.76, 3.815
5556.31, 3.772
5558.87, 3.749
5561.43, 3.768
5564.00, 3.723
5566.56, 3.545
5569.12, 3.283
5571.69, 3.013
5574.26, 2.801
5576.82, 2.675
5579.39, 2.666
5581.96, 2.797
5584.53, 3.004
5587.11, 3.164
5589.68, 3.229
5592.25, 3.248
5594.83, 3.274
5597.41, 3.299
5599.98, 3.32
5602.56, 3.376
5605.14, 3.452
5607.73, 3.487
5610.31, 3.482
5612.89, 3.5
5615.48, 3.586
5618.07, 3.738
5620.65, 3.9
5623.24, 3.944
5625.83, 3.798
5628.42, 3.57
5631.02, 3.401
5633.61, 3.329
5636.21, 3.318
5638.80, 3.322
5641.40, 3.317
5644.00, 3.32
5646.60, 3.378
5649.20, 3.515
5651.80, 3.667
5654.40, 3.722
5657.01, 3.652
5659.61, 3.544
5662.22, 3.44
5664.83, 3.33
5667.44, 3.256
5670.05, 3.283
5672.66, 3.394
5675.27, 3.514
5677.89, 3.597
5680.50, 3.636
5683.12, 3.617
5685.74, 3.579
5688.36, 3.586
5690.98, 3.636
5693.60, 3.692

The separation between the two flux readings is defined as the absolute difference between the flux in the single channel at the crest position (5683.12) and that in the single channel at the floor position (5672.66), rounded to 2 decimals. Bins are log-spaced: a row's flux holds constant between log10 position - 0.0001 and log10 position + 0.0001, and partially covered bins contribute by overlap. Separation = 0.22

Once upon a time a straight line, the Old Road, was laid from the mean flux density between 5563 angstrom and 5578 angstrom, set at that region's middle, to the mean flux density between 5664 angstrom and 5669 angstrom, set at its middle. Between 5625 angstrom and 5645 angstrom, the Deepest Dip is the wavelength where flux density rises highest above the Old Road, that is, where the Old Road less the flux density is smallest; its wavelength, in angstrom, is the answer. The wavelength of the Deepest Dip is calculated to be 5625.83 angstrom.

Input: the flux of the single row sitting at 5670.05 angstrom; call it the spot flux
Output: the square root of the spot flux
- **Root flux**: 1.81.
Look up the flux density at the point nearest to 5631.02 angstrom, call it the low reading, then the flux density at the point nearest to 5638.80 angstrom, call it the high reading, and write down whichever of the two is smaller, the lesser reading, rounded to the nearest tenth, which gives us 3.3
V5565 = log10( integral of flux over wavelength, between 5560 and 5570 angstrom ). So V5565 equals 1.56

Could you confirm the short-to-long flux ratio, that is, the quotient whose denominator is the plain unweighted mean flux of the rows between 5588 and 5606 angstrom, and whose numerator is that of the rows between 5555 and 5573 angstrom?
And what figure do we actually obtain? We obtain 1.07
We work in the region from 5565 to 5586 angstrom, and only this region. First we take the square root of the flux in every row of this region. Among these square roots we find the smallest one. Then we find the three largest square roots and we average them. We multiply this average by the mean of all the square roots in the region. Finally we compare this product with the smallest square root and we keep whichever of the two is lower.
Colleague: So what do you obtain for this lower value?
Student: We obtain 1.63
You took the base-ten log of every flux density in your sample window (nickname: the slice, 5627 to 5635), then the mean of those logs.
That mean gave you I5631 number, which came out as 0.536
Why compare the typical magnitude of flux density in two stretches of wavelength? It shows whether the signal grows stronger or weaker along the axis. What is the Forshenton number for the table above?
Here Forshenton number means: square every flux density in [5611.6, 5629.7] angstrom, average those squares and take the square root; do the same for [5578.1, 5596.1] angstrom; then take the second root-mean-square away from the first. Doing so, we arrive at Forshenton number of 0.7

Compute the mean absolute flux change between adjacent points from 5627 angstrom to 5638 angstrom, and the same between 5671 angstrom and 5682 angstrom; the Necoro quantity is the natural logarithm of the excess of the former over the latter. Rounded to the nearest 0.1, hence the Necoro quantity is -5.7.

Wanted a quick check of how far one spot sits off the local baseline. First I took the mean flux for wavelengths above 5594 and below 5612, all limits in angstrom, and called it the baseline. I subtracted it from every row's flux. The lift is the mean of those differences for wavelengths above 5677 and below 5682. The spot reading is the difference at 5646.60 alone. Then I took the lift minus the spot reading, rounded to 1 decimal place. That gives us 0.2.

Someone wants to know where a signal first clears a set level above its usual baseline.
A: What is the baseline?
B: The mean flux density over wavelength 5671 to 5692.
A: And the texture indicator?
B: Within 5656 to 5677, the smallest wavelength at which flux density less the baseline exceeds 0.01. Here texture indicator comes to 5657.01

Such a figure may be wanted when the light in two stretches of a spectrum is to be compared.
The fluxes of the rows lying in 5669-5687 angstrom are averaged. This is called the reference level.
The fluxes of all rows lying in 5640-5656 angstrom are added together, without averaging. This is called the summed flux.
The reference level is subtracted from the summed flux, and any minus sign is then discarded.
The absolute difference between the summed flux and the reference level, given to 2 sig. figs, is 17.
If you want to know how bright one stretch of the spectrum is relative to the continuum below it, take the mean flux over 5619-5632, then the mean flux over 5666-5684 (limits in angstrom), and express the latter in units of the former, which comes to 0.93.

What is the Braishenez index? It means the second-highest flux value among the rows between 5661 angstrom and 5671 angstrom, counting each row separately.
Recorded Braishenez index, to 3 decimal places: 3.330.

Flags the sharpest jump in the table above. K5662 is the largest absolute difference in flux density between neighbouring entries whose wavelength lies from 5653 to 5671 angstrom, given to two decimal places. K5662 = 0.11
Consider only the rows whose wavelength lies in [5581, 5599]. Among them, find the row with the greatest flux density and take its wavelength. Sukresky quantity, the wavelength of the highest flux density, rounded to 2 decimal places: 5597.41 angstrom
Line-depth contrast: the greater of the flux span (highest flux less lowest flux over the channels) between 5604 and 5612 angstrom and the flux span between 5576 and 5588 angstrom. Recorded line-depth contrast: 0.50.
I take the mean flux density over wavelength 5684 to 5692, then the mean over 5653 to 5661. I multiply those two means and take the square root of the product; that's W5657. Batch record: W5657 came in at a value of 3.62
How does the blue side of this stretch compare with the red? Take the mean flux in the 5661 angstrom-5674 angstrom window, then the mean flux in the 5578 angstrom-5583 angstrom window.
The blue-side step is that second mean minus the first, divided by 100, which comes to -0.0061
